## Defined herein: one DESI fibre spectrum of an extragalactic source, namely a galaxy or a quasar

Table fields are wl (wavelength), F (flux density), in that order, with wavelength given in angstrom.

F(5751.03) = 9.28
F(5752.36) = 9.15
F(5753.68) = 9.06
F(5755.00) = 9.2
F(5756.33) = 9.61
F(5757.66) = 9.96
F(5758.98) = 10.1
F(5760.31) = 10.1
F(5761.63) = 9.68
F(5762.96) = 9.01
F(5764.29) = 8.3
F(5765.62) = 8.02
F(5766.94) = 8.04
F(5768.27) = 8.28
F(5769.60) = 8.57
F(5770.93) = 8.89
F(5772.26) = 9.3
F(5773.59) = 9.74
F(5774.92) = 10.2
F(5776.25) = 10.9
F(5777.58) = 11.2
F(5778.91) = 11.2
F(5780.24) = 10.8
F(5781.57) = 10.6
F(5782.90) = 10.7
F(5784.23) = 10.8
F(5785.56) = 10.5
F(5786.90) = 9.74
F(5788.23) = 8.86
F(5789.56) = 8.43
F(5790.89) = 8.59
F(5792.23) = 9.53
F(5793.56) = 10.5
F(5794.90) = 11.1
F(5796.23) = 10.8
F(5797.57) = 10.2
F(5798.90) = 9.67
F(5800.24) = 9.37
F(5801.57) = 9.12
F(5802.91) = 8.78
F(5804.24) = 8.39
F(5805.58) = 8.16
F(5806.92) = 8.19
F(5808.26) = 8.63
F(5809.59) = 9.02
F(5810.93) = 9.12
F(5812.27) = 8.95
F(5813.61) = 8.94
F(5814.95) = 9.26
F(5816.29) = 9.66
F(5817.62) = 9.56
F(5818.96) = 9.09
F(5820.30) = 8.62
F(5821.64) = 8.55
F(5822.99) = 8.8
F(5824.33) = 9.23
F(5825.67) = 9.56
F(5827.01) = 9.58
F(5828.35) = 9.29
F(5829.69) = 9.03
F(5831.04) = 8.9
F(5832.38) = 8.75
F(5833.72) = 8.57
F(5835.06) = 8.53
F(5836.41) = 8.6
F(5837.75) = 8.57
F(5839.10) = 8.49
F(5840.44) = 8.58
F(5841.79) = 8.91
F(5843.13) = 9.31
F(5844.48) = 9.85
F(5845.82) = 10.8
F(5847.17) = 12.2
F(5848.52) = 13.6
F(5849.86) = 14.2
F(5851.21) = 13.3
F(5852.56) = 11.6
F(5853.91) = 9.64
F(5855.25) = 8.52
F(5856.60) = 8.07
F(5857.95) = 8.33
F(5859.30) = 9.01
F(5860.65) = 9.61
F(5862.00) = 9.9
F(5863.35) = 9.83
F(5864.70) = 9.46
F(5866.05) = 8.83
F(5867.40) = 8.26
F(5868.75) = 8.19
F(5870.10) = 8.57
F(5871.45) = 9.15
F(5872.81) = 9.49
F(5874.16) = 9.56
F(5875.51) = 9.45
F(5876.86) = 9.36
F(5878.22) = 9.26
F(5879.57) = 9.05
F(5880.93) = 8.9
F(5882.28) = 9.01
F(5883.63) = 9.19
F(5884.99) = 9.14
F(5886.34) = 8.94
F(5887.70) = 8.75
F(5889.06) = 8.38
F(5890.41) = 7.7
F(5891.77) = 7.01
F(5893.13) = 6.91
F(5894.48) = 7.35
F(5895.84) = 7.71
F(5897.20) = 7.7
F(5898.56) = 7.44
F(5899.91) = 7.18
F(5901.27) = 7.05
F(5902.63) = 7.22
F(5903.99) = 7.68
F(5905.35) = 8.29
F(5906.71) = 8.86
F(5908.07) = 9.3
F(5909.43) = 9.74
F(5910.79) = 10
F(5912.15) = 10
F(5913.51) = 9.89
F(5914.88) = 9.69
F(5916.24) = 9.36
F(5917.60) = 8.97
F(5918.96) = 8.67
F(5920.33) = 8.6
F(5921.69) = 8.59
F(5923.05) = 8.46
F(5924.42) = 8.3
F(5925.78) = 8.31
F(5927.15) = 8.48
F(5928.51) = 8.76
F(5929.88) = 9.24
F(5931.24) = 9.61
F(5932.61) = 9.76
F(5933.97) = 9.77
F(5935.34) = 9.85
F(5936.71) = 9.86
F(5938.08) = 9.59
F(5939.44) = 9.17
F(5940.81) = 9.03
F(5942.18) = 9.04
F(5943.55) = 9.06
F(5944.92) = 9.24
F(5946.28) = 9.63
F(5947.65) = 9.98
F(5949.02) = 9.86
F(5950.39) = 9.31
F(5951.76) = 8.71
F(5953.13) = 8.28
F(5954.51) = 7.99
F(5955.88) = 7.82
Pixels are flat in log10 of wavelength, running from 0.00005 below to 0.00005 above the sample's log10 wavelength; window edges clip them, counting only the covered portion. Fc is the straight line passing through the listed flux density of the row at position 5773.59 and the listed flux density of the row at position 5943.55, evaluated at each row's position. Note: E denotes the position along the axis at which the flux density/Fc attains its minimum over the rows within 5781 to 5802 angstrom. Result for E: 5789.56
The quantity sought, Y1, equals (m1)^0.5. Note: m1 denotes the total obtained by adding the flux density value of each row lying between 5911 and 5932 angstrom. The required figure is 12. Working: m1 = 135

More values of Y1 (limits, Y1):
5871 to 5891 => 12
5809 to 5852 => 18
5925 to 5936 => 9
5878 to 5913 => 15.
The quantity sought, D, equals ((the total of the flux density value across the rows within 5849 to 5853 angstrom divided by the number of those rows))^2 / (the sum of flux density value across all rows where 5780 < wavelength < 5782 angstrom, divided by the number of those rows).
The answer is 15.9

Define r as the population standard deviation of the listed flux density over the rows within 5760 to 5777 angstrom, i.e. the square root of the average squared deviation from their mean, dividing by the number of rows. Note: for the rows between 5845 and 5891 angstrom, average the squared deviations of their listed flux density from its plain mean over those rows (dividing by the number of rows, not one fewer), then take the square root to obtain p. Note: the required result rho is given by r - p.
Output -0.67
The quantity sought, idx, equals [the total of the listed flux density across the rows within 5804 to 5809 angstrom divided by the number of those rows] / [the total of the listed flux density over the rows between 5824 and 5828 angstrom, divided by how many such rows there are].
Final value 0.9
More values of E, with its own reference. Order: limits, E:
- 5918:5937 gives 5924.42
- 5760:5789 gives 5765.62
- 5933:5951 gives 5940.81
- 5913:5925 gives 5924.42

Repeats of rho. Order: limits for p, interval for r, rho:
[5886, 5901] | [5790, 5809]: 0.29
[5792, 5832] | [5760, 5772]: 0.00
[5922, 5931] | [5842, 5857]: 1.69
